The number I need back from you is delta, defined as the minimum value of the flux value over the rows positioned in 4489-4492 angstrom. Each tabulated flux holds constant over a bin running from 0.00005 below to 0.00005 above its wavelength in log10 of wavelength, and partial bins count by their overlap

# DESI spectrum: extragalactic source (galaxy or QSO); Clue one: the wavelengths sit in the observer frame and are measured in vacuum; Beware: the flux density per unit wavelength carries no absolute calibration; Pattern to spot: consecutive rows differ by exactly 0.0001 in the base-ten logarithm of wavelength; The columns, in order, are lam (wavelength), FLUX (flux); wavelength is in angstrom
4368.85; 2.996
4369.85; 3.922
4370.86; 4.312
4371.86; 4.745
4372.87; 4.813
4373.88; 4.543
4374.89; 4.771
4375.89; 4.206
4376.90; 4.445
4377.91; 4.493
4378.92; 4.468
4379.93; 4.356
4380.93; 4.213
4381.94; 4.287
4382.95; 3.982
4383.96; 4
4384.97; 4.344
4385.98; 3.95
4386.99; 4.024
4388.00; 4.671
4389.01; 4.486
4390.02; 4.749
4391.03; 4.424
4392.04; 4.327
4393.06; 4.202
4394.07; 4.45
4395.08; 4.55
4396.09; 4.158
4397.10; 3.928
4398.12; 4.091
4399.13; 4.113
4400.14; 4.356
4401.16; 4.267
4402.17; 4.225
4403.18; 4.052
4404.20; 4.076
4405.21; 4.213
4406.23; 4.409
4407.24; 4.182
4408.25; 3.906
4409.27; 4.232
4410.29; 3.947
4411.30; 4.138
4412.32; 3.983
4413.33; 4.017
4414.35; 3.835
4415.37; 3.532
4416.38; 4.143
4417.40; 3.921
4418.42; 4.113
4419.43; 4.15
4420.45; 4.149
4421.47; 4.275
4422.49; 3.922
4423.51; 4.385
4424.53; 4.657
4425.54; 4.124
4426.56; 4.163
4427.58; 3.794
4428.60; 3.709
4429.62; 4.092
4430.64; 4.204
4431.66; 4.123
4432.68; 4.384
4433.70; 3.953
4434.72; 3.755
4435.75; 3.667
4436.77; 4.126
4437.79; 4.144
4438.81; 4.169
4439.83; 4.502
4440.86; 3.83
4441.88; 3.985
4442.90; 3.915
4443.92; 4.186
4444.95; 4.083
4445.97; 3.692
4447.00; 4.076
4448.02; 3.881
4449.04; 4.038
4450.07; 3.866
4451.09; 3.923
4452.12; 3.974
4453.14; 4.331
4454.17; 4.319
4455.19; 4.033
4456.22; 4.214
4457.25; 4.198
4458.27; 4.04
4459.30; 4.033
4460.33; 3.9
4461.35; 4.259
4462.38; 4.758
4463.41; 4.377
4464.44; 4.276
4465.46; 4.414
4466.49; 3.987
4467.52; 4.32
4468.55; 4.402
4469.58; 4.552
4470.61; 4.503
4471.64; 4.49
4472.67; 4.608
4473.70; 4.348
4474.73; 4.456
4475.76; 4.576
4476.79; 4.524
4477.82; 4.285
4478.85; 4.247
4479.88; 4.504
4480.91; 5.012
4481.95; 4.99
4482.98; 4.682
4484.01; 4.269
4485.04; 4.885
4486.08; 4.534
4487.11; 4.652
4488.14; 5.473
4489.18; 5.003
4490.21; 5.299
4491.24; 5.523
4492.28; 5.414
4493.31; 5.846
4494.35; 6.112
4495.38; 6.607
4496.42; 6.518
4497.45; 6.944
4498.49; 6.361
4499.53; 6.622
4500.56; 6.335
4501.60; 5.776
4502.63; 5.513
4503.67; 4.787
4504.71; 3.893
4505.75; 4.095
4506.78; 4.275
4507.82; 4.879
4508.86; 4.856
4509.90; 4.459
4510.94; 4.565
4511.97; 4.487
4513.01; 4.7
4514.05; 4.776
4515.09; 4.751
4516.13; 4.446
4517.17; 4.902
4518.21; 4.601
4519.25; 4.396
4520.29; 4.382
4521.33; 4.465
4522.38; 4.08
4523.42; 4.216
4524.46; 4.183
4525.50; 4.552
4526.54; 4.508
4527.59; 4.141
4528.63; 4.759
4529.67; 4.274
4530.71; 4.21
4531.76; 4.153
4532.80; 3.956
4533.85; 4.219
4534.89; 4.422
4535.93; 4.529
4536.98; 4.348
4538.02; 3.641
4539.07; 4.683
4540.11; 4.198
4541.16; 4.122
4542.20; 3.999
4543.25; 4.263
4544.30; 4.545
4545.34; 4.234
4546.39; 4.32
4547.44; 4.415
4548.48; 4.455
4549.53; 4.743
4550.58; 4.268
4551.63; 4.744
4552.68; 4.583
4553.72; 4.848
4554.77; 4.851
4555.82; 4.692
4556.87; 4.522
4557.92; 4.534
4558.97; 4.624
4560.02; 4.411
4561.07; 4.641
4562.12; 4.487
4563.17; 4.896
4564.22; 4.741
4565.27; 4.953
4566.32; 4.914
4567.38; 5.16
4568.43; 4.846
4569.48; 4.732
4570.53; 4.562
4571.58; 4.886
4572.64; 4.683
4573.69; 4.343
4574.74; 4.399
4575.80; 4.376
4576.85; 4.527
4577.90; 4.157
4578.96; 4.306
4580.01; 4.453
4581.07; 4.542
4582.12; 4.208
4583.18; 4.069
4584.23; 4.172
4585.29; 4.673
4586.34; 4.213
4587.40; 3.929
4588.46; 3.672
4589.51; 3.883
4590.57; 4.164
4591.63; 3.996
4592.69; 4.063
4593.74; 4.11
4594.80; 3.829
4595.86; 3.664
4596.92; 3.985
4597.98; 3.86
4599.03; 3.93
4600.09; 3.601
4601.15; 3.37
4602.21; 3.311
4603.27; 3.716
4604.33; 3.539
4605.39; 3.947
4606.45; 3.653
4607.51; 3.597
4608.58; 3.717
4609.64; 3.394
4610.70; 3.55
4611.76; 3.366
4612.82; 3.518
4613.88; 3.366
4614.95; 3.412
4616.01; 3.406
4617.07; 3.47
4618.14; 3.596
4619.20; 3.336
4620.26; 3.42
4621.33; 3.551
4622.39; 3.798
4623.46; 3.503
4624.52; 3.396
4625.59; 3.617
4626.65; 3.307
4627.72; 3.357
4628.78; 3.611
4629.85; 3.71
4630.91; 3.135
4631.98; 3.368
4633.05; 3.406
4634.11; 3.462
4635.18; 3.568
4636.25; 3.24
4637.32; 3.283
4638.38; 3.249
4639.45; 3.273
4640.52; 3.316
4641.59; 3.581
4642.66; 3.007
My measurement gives 5.003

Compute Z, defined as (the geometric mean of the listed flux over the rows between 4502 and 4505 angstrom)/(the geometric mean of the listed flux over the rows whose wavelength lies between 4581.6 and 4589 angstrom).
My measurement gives 1.1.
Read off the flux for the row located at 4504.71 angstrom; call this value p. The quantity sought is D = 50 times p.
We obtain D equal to 195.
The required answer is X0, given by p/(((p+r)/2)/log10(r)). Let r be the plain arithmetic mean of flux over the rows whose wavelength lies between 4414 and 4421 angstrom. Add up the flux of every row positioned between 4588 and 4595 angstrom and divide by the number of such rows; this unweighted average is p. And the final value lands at 0.60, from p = 4.0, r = 3.98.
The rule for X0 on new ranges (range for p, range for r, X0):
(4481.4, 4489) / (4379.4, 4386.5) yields 0.66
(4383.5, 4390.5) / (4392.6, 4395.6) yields 0.64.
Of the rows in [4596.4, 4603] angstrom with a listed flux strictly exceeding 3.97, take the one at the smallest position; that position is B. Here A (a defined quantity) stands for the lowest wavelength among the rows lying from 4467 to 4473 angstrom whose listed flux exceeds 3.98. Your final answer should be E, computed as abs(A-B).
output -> 129.4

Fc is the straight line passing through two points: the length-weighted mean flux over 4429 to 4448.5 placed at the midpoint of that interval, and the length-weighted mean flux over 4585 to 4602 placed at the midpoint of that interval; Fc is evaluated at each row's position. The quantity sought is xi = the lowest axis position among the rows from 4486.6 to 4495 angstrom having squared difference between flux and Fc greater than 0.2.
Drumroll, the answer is 4487.11 angstrom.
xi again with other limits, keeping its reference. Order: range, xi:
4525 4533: 4525.50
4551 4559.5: 4551.63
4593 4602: 4601.15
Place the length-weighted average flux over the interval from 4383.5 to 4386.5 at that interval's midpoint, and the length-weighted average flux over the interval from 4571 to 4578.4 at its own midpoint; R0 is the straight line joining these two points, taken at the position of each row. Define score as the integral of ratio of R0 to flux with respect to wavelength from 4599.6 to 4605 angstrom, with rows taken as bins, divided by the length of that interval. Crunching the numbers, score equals 1.29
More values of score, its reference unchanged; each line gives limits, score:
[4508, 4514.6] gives 0.94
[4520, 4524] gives 1.02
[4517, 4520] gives 0.96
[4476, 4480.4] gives 0.98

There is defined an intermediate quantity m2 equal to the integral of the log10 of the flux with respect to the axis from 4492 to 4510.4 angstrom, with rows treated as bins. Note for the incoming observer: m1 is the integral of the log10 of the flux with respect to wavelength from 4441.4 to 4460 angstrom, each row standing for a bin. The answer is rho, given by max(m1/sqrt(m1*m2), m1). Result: 11.3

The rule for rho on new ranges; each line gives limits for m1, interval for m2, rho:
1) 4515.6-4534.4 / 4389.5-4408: 12.0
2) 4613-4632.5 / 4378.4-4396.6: 10.5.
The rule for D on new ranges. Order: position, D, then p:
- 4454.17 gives 216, 4.319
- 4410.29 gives 197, 3.947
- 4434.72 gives 188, 3.755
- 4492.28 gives 271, 5.414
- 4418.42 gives 206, 4.113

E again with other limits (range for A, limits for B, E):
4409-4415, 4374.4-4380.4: 34.4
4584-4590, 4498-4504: 85.7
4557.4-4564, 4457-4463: 100.7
